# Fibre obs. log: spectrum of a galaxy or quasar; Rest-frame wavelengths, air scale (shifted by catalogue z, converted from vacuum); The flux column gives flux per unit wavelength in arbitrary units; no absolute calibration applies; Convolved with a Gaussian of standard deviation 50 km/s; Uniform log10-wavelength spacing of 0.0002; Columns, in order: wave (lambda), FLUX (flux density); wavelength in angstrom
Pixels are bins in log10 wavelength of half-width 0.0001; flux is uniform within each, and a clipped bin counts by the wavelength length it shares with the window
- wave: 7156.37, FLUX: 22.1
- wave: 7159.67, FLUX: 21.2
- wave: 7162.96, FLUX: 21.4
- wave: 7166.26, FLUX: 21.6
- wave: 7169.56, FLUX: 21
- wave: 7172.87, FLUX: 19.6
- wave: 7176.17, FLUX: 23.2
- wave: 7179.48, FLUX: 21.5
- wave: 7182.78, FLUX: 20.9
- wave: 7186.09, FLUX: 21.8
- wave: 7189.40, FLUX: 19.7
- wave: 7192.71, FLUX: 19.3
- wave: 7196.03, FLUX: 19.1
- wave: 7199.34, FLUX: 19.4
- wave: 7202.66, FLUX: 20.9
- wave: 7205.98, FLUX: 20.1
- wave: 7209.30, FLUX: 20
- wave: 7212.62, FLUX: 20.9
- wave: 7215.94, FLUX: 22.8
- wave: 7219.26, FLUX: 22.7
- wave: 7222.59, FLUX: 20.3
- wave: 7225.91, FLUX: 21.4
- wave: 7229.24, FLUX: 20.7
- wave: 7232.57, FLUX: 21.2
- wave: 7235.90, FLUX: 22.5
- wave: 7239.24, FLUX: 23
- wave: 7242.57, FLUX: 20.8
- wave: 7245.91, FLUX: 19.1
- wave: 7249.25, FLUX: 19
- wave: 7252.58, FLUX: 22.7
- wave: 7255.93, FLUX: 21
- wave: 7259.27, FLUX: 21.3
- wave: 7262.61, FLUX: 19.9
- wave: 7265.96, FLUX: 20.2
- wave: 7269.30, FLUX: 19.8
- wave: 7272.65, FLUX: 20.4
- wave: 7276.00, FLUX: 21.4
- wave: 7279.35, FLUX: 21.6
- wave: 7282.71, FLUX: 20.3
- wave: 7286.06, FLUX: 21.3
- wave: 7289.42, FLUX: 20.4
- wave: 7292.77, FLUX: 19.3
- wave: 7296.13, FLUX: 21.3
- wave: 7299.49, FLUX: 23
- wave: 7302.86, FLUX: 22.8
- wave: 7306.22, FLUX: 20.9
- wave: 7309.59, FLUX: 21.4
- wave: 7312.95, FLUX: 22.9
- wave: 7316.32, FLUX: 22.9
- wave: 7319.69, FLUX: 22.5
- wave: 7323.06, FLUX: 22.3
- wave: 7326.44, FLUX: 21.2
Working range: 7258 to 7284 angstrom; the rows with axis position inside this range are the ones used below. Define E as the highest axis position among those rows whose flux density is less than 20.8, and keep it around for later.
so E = 7282.71 angstrom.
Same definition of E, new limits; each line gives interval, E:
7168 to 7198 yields 7196.03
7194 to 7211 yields 7209.30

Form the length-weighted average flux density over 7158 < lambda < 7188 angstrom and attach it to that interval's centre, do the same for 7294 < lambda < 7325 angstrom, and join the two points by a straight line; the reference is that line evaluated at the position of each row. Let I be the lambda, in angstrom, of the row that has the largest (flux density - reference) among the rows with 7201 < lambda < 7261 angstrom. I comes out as 7239.24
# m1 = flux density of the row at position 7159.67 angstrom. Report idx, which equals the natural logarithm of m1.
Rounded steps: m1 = 21.2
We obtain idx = 3.054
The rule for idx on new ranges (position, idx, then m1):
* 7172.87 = 2.976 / 19.6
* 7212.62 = 3.040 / 20.9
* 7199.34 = 2.965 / 19.4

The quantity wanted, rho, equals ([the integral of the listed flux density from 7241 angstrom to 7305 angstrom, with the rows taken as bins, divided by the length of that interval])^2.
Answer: 434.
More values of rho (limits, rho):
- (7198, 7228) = 439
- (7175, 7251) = 436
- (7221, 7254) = 444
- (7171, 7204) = 422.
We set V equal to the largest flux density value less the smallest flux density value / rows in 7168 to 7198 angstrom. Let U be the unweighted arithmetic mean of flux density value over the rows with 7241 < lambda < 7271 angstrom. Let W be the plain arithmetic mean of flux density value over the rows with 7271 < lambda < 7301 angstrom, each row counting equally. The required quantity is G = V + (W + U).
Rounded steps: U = 20.4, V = 4.1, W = 21.0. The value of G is 45.5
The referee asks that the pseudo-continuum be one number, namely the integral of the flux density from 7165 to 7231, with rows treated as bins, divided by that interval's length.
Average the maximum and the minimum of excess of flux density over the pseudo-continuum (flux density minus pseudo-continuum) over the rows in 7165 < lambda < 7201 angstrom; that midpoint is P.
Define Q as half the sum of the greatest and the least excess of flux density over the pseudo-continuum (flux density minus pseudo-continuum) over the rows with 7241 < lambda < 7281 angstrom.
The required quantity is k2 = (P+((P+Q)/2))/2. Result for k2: 0.23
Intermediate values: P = 0.309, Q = 0.0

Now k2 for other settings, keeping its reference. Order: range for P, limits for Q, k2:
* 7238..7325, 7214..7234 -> 0.30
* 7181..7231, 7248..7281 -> 0.08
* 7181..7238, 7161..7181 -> 0.22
